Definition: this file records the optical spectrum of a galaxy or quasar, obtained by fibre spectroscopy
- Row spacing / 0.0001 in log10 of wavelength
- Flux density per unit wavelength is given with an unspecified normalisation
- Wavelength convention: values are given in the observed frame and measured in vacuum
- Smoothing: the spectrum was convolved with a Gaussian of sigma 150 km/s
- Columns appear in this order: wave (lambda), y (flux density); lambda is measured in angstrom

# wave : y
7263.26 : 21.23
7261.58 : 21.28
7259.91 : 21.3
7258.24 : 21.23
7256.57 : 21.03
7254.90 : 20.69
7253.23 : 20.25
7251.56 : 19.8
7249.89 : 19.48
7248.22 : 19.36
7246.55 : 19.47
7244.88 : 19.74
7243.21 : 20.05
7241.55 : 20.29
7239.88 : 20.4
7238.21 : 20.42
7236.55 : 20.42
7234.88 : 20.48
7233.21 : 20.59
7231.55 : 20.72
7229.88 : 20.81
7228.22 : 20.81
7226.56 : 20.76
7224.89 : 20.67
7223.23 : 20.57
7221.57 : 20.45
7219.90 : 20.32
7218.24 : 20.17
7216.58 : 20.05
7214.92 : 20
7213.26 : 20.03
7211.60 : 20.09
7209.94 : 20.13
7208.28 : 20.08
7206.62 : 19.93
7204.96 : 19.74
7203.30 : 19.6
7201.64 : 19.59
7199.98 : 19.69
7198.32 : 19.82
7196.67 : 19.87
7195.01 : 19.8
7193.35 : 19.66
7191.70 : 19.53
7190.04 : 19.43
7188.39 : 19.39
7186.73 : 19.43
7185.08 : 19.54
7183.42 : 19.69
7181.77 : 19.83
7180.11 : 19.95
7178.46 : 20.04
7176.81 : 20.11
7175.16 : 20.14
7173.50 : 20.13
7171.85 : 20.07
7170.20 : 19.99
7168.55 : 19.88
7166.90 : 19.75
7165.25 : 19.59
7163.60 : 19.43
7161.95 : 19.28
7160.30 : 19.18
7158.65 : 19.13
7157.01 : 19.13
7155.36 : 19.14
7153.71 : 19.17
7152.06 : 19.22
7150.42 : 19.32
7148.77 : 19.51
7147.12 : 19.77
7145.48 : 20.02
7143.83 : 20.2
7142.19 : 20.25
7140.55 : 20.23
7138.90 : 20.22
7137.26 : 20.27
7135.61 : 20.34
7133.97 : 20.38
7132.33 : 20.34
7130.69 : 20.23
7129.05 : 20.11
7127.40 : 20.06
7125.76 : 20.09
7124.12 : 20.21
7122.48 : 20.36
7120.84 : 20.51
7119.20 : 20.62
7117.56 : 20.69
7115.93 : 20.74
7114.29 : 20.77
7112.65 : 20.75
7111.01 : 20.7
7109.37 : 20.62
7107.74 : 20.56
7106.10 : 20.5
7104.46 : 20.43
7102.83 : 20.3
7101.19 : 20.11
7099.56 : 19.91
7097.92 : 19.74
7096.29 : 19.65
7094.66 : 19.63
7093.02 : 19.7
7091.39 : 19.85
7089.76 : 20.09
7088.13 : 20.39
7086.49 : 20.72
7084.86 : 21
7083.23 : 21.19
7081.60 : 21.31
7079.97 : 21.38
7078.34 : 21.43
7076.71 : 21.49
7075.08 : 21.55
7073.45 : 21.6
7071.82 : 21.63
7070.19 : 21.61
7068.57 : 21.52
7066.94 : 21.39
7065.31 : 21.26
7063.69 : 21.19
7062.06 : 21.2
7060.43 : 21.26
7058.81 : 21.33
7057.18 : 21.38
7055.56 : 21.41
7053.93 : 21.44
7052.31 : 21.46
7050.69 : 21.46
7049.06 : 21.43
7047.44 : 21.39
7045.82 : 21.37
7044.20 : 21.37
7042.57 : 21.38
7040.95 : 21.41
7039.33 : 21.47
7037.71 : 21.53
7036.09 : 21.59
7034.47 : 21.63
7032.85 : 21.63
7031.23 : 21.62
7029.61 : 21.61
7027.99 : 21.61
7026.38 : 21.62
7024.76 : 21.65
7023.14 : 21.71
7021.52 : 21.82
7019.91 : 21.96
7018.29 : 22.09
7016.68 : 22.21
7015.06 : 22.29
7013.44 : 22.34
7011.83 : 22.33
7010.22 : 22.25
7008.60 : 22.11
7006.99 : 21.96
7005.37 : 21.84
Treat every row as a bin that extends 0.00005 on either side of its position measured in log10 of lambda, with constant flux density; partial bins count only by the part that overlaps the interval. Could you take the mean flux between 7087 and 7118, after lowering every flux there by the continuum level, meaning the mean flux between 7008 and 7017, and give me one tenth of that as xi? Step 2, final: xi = -0.20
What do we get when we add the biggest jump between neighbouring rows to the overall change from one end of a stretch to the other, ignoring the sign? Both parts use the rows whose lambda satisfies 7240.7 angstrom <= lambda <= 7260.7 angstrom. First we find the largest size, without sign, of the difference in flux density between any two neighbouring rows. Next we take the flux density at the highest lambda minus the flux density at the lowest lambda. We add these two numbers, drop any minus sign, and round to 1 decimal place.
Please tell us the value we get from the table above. 1.5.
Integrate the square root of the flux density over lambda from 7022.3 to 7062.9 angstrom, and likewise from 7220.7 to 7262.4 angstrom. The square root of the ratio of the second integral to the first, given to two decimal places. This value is 1.00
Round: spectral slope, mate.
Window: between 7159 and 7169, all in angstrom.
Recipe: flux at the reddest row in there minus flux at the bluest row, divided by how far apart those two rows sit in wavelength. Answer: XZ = 0.085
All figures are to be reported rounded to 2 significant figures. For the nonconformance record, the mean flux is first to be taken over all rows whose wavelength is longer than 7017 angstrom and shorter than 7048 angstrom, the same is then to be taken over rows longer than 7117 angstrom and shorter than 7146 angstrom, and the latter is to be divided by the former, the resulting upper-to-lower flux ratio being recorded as 0.94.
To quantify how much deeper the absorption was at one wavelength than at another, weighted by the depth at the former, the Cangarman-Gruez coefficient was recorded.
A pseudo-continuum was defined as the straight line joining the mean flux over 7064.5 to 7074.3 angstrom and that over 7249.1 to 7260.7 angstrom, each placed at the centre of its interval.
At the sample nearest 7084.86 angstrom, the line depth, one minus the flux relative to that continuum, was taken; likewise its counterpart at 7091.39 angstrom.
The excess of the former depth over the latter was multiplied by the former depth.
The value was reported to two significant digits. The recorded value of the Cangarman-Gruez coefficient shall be -0.0010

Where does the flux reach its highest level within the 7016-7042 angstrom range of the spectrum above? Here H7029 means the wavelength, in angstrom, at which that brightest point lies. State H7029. 7016.68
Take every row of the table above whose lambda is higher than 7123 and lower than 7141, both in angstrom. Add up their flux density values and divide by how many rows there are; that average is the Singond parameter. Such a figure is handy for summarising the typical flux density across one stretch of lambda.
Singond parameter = 20.2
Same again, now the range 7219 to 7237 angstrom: 20.6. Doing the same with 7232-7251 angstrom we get 20.1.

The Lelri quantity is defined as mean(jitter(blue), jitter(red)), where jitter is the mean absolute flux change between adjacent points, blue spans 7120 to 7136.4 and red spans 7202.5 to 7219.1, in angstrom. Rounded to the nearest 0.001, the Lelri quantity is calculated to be 0.091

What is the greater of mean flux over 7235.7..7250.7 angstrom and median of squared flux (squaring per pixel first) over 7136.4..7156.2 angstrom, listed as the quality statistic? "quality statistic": 396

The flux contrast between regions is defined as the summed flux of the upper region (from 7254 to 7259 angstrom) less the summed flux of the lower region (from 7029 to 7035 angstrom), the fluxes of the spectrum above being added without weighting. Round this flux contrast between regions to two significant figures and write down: -24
